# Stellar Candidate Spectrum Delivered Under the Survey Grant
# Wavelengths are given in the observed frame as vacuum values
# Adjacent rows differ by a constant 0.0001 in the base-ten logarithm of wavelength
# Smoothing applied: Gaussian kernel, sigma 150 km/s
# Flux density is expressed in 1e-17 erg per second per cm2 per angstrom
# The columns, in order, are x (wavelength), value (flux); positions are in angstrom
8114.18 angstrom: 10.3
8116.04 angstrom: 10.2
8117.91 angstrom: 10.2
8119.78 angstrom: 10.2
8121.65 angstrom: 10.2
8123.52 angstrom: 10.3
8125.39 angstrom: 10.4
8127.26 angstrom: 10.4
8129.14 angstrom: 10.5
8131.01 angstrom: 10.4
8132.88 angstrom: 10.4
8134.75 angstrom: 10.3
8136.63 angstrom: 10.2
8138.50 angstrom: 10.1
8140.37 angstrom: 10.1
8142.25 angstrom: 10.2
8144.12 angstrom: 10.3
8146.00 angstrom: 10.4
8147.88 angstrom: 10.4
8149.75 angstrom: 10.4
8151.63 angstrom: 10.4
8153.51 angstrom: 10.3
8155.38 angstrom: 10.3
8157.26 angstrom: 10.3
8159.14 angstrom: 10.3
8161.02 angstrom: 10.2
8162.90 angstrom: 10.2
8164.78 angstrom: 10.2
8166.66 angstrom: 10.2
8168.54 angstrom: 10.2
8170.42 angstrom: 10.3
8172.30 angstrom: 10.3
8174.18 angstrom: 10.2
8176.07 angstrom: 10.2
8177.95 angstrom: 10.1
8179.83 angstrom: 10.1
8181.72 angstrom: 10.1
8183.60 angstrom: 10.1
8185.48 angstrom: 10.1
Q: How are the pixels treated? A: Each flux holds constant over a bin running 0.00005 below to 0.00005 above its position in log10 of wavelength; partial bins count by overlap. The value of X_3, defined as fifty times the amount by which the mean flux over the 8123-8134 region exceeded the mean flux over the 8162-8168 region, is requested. 10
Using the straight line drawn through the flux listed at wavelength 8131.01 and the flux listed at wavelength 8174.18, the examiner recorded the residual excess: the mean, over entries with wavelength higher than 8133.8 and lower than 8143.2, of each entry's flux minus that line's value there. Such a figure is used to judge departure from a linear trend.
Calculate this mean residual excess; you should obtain -0.185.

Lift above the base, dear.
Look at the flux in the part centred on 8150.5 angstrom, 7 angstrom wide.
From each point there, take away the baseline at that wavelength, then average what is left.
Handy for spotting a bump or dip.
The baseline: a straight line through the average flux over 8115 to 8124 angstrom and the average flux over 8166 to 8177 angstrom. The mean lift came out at 0.15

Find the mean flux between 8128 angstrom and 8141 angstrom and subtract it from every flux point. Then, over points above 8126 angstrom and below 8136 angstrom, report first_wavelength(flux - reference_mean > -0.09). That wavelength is 8127.26 angstrom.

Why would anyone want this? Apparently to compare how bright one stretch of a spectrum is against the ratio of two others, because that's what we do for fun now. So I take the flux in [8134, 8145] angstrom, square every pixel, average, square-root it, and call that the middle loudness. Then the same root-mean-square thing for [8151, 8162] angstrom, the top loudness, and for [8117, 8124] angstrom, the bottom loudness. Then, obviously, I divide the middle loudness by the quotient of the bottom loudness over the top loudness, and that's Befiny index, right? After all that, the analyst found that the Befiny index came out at 10.28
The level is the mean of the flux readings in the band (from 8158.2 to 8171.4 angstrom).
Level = 10.23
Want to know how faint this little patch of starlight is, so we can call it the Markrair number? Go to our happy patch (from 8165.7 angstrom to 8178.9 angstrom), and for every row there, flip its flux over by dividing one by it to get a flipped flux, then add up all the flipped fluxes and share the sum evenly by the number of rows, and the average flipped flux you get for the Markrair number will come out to 0.0979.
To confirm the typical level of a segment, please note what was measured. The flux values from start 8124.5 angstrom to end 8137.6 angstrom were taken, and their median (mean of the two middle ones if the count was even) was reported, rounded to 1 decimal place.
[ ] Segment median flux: 10.4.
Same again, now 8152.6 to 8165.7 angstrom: 10.3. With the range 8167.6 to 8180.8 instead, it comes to 10.2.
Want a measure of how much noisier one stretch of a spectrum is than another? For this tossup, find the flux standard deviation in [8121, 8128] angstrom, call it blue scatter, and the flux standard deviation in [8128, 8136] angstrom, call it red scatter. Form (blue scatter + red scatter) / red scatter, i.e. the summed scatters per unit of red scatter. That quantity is 2.2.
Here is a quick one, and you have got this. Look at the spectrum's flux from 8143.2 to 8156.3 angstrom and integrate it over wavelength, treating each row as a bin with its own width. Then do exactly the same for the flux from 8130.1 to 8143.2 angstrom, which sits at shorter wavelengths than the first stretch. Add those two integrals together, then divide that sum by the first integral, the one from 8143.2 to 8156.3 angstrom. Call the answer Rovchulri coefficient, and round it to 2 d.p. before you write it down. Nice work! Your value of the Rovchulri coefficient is 1.99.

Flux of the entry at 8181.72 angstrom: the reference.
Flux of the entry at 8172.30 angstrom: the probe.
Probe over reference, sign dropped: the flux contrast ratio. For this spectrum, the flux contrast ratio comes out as 1.02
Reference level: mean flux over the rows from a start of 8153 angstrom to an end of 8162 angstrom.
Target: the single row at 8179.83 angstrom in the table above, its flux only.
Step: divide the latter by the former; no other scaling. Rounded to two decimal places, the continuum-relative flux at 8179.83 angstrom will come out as 0.98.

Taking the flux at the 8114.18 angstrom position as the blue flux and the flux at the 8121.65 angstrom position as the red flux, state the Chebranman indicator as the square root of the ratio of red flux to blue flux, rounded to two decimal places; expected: 1.00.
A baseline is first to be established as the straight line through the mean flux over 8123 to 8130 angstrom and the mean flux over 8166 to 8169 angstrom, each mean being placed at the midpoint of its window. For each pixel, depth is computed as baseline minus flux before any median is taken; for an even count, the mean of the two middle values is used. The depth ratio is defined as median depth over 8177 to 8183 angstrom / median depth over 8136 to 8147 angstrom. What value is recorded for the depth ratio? 0.3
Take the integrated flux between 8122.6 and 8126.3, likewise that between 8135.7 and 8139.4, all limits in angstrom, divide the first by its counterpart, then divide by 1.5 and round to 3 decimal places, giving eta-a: 0.679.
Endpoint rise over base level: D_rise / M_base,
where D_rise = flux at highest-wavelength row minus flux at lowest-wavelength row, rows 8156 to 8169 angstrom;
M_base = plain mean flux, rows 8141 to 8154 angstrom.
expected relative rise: -0.010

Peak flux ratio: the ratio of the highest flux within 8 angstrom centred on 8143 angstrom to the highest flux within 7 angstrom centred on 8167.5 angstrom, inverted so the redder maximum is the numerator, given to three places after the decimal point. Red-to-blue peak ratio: 0.990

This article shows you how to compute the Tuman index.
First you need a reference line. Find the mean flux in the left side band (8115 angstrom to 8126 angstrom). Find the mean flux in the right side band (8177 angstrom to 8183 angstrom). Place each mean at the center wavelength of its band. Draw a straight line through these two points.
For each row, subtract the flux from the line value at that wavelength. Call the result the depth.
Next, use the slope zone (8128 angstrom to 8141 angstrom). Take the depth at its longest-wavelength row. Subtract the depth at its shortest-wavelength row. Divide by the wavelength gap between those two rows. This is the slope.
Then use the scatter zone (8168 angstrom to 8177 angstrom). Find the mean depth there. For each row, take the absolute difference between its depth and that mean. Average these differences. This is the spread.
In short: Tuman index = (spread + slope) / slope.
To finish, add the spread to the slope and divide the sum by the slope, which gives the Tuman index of 2.4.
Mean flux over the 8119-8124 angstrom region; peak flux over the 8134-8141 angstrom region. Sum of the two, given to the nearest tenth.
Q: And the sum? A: 20.5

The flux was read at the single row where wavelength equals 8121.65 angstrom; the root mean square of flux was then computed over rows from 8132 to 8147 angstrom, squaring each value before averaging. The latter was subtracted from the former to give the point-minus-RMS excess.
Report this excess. -0.051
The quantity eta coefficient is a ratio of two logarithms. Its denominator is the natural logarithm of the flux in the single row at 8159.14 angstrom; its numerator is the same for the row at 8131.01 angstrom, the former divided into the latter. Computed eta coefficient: 1.004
